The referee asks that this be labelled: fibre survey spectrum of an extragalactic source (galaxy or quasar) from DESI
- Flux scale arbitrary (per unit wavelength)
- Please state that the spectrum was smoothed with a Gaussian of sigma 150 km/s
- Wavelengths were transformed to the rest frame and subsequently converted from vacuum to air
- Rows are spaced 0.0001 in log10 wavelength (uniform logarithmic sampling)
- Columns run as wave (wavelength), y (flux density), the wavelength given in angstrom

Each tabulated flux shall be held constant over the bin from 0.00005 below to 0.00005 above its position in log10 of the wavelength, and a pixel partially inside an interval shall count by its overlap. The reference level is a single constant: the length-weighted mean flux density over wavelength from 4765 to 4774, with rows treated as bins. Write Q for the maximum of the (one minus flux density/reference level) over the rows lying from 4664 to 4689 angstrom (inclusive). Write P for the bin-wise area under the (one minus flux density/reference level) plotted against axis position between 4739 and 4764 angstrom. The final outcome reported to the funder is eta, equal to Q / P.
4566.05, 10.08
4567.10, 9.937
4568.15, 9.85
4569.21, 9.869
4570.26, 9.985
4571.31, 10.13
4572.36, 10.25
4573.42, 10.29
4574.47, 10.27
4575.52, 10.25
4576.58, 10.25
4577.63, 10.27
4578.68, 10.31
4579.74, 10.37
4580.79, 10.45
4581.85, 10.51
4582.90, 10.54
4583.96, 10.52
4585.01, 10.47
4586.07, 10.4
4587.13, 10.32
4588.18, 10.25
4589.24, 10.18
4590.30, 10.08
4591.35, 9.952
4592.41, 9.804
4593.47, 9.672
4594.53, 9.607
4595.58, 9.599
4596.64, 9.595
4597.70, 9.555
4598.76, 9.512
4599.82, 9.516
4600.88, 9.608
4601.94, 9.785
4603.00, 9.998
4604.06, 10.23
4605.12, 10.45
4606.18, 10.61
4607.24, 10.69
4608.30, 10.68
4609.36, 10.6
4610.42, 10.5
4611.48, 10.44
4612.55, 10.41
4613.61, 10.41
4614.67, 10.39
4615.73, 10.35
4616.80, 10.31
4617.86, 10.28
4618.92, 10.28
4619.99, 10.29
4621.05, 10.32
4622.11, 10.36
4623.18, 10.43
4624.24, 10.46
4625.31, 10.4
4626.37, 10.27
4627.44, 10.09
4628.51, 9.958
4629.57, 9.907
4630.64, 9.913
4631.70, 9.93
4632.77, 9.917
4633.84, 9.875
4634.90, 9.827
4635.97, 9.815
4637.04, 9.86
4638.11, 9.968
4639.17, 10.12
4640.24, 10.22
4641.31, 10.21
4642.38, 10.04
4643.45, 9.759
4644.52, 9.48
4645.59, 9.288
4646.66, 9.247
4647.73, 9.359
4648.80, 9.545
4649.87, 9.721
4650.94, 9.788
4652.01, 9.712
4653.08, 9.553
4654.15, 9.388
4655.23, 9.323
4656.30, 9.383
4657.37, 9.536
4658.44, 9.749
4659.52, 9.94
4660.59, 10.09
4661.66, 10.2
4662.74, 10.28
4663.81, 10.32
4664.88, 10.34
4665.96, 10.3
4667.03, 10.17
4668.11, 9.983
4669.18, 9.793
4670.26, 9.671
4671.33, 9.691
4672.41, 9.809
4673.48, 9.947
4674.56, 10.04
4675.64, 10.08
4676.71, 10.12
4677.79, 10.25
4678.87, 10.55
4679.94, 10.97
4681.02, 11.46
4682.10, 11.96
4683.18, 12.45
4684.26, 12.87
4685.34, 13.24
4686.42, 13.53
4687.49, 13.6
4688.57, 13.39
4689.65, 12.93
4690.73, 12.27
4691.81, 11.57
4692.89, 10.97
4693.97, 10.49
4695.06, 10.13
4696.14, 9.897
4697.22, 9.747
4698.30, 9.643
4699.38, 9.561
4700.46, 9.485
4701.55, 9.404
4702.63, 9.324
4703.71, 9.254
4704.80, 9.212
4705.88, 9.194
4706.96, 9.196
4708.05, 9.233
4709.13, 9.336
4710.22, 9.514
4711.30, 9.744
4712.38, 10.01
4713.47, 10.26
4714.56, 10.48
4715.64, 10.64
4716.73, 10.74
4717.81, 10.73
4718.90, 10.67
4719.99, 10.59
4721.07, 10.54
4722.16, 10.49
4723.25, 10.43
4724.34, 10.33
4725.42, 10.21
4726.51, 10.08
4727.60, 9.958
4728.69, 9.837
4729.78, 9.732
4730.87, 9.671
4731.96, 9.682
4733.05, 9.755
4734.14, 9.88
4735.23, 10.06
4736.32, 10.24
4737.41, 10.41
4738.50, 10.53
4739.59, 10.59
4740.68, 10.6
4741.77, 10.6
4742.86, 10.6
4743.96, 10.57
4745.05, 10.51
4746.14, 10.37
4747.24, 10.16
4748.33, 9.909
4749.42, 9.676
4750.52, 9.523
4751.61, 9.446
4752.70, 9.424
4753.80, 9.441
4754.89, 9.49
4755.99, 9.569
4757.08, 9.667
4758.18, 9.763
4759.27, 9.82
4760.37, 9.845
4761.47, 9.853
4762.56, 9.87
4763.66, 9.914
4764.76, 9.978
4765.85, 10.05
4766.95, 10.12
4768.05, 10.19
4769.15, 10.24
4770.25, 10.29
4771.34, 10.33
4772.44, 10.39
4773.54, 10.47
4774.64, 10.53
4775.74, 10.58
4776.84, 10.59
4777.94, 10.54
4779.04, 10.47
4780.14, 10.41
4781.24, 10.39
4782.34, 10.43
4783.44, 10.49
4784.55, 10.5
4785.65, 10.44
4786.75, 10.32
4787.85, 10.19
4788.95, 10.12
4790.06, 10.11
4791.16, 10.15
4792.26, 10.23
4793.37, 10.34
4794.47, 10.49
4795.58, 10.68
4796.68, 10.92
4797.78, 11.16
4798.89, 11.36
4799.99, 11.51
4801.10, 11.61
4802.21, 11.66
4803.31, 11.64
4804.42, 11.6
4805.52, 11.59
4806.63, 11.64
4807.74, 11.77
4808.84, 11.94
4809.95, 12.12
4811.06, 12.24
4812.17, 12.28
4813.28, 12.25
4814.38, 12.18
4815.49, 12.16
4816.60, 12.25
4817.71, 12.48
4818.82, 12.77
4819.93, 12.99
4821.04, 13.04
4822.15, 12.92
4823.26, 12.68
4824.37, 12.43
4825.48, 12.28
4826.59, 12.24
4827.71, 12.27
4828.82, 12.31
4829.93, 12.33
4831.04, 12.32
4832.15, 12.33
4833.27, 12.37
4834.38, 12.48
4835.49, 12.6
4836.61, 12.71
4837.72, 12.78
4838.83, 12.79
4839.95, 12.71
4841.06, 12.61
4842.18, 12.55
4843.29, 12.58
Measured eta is 0.08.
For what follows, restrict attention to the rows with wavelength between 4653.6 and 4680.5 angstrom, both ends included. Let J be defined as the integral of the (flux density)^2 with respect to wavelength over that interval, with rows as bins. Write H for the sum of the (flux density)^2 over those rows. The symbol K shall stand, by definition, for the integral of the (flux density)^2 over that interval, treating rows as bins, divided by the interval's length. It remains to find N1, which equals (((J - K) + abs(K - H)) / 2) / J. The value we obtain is 0.927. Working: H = 2502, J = 2693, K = 100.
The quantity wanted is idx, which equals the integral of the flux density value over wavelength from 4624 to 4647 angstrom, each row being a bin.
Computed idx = 228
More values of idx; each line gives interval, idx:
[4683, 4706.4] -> 257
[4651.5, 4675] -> 232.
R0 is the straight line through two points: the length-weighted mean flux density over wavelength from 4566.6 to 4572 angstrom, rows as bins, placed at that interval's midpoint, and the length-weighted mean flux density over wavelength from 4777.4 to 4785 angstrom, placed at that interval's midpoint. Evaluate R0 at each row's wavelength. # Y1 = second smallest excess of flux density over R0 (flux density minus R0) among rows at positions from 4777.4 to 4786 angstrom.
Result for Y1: -0.04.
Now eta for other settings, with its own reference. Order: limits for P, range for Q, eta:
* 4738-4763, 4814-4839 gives -0.29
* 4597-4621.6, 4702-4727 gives 1.38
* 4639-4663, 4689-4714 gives 0.08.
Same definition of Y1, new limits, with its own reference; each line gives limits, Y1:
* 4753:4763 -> -0.90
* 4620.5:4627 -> 0.24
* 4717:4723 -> 0.22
